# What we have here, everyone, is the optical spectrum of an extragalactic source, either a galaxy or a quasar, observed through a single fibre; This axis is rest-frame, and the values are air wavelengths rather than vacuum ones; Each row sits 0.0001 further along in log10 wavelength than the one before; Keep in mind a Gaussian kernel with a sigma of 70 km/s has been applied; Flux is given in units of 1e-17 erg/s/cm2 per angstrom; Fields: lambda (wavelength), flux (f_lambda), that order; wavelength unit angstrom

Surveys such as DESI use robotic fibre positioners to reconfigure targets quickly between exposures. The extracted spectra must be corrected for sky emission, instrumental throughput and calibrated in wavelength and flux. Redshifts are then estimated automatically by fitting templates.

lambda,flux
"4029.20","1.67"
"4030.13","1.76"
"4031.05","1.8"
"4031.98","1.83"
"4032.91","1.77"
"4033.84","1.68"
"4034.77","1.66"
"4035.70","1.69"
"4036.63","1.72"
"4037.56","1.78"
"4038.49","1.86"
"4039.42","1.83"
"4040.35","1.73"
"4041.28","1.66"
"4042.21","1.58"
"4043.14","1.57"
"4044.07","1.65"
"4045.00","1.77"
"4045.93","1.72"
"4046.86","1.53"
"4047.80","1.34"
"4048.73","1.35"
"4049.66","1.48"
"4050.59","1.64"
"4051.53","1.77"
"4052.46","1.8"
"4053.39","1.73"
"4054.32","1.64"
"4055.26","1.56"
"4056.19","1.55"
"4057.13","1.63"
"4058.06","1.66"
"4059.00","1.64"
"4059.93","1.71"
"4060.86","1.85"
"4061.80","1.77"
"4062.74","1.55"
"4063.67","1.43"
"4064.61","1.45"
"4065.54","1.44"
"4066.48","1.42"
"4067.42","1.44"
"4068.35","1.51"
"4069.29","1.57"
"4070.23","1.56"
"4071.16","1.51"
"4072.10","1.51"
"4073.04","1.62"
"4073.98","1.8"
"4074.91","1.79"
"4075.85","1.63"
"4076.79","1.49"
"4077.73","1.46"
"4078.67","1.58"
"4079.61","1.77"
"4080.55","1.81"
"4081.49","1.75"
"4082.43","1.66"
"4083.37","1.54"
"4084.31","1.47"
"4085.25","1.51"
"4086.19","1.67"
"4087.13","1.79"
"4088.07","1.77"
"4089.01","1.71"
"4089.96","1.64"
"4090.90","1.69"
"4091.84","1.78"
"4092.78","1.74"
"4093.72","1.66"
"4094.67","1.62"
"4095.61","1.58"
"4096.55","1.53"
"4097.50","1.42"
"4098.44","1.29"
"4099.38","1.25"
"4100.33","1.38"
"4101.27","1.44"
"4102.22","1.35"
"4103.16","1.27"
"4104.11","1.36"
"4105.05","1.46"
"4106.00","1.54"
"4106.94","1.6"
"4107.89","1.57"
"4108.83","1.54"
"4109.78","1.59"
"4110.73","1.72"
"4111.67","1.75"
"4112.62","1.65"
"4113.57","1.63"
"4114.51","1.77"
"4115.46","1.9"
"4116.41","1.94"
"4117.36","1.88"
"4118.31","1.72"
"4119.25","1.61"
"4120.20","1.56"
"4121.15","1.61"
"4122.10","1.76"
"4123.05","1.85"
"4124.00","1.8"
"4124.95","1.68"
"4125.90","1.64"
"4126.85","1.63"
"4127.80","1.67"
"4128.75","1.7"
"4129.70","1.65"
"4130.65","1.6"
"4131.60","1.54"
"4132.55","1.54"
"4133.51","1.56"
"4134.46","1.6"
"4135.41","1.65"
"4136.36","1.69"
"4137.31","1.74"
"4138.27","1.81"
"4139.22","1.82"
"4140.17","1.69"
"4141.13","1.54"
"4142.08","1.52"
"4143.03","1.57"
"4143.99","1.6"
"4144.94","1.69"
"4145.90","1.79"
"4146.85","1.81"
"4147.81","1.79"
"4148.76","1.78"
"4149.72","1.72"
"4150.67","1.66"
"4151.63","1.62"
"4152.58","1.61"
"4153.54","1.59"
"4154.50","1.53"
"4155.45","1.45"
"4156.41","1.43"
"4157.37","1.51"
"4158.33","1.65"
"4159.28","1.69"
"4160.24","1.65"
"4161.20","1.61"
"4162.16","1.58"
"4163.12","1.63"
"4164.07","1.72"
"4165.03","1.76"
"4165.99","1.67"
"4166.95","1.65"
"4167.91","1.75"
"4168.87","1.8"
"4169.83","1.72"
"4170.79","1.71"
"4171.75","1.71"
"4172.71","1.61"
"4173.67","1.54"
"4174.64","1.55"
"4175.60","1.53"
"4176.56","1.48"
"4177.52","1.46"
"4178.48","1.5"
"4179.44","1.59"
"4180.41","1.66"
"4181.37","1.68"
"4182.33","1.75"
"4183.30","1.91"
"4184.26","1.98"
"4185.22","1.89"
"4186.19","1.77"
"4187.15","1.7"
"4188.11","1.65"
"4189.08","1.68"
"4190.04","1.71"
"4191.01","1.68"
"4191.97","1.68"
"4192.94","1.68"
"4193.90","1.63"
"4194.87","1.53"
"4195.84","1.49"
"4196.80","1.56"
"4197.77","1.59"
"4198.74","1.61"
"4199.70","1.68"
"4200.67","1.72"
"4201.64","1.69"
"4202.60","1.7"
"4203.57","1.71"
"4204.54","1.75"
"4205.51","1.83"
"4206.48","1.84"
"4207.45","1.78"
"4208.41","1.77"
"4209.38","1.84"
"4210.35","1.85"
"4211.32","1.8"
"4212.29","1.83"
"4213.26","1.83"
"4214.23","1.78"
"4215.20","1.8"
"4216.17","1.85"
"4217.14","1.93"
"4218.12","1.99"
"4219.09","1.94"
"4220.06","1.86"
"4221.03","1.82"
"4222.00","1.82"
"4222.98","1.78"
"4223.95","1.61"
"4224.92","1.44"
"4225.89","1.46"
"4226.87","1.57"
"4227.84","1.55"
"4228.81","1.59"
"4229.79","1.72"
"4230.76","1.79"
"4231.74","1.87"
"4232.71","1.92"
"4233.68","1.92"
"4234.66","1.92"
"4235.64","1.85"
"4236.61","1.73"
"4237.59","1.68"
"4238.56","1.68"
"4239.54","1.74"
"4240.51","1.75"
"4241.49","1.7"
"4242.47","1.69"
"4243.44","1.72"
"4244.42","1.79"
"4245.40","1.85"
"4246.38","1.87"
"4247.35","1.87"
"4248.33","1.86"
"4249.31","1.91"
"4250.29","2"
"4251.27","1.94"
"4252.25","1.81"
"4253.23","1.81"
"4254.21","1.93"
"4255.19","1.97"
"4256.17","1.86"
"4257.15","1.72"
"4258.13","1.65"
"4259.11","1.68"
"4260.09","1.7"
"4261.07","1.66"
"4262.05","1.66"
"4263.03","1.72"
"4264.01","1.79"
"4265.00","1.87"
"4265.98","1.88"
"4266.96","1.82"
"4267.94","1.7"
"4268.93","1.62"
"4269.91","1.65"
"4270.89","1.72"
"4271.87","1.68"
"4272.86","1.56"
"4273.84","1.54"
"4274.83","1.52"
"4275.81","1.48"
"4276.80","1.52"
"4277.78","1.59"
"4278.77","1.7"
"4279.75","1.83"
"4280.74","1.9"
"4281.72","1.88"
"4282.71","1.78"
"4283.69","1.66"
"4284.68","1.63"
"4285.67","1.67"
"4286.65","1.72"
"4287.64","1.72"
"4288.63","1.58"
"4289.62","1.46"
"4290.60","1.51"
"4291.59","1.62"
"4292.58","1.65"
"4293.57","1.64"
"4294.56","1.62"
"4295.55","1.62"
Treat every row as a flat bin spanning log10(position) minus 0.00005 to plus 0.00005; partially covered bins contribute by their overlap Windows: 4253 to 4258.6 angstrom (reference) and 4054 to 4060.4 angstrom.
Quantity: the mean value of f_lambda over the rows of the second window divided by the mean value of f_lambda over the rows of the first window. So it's 0.89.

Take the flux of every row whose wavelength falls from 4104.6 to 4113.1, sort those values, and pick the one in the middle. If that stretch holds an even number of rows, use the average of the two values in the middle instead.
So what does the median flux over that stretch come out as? 1.59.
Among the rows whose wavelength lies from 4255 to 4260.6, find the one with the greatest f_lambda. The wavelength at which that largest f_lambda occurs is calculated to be 4255.19 angstrom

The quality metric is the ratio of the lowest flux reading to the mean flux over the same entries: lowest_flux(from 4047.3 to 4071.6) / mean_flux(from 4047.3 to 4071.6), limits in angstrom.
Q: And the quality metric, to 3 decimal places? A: 0.850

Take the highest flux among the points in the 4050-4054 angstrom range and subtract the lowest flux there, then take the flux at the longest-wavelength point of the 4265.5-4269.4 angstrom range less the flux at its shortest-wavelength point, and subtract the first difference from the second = -0.4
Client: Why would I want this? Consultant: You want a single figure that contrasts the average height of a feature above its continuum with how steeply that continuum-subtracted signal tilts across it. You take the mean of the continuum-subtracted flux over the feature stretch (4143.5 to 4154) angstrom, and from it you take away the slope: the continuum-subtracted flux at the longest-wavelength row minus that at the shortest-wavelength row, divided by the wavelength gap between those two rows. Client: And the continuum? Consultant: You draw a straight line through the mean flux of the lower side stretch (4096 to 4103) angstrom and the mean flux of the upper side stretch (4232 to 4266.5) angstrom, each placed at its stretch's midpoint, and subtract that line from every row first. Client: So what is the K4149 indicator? 0.18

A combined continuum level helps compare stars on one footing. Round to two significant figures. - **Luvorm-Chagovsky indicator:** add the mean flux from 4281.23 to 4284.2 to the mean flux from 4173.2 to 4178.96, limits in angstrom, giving 3.3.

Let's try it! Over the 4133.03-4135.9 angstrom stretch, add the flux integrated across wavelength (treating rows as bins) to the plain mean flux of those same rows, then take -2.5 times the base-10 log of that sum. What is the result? -1.98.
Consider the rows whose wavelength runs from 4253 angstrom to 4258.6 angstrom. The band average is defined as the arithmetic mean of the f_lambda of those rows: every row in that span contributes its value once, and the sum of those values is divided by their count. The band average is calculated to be 1.82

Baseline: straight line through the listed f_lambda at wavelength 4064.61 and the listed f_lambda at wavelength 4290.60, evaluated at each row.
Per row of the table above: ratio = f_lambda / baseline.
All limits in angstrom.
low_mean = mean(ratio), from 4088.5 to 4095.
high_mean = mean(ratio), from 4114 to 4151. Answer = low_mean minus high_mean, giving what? 0.01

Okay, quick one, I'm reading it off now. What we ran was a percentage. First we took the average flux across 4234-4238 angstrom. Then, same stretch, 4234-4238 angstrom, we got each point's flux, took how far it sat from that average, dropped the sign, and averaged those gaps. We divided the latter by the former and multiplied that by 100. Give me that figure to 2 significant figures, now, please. 5.0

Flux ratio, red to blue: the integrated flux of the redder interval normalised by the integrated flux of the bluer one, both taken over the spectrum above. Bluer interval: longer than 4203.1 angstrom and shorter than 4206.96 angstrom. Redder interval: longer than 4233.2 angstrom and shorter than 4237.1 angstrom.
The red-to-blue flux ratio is 1.05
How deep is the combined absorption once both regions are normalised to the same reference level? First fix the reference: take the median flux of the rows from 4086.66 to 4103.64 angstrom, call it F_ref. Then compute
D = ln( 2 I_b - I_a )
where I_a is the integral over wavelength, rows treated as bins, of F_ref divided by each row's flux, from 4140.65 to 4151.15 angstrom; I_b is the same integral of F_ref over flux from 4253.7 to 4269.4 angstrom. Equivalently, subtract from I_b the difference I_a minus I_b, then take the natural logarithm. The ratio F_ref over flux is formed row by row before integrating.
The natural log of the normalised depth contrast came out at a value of 2.9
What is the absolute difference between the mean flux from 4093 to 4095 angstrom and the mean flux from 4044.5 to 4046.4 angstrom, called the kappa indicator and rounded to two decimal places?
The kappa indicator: 0.10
